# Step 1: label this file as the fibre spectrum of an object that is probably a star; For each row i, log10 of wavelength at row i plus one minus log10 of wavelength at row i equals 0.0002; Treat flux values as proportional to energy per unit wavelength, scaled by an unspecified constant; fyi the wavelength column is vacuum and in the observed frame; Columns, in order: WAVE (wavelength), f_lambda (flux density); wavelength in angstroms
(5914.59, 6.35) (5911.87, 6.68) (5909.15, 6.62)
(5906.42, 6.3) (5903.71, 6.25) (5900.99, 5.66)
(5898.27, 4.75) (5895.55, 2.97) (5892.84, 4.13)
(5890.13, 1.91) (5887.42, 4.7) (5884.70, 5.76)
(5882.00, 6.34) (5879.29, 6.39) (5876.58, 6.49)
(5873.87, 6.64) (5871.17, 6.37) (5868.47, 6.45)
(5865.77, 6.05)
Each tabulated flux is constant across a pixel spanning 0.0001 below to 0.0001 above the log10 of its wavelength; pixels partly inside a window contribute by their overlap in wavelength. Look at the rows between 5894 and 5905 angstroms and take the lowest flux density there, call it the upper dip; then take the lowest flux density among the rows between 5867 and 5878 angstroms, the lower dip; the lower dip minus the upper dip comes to 3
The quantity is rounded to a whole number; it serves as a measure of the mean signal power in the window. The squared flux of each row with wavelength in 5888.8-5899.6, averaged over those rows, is 13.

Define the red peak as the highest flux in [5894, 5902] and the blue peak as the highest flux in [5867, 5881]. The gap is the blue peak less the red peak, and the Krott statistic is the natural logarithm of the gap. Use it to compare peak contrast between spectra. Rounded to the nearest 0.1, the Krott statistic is 0.0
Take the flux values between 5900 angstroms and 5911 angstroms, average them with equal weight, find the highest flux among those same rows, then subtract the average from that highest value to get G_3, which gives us 0.4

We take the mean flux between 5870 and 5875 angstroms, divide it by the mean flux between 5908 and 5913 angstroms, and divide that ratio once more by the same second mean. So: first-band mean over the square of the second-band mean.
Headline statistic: 0.147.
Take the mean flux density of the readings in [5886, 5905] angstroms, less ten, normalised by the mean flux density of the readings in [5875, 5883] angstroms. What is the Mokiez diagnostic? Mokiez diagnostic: -0.88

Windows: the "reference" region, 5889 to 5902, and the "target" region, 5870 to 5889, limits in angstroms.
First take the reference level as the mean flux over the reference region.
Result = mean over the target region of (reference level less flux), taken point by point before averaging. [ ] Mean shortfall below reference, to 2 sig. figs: -2.2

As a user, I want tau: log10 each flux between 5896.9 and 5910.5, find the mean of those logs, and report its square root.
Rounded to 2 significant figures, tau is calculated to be 0.88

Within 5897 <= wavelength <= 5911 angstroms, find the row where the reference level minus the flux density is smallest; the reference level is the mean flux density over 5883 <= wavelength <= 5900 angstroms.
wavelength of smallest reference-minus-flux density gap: 5909.15 angstroms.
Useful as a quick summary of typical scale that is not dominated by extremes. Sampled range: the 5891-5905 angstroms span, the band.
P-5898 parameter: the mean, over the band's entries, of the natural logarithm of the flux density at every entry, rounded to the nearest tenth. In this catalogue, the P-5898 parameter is 1.5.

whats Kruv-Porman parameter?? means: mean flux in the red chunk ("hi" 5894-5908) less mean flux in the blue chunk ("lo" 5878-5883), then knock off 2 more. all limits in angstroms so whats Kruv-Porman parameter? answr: -3.2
